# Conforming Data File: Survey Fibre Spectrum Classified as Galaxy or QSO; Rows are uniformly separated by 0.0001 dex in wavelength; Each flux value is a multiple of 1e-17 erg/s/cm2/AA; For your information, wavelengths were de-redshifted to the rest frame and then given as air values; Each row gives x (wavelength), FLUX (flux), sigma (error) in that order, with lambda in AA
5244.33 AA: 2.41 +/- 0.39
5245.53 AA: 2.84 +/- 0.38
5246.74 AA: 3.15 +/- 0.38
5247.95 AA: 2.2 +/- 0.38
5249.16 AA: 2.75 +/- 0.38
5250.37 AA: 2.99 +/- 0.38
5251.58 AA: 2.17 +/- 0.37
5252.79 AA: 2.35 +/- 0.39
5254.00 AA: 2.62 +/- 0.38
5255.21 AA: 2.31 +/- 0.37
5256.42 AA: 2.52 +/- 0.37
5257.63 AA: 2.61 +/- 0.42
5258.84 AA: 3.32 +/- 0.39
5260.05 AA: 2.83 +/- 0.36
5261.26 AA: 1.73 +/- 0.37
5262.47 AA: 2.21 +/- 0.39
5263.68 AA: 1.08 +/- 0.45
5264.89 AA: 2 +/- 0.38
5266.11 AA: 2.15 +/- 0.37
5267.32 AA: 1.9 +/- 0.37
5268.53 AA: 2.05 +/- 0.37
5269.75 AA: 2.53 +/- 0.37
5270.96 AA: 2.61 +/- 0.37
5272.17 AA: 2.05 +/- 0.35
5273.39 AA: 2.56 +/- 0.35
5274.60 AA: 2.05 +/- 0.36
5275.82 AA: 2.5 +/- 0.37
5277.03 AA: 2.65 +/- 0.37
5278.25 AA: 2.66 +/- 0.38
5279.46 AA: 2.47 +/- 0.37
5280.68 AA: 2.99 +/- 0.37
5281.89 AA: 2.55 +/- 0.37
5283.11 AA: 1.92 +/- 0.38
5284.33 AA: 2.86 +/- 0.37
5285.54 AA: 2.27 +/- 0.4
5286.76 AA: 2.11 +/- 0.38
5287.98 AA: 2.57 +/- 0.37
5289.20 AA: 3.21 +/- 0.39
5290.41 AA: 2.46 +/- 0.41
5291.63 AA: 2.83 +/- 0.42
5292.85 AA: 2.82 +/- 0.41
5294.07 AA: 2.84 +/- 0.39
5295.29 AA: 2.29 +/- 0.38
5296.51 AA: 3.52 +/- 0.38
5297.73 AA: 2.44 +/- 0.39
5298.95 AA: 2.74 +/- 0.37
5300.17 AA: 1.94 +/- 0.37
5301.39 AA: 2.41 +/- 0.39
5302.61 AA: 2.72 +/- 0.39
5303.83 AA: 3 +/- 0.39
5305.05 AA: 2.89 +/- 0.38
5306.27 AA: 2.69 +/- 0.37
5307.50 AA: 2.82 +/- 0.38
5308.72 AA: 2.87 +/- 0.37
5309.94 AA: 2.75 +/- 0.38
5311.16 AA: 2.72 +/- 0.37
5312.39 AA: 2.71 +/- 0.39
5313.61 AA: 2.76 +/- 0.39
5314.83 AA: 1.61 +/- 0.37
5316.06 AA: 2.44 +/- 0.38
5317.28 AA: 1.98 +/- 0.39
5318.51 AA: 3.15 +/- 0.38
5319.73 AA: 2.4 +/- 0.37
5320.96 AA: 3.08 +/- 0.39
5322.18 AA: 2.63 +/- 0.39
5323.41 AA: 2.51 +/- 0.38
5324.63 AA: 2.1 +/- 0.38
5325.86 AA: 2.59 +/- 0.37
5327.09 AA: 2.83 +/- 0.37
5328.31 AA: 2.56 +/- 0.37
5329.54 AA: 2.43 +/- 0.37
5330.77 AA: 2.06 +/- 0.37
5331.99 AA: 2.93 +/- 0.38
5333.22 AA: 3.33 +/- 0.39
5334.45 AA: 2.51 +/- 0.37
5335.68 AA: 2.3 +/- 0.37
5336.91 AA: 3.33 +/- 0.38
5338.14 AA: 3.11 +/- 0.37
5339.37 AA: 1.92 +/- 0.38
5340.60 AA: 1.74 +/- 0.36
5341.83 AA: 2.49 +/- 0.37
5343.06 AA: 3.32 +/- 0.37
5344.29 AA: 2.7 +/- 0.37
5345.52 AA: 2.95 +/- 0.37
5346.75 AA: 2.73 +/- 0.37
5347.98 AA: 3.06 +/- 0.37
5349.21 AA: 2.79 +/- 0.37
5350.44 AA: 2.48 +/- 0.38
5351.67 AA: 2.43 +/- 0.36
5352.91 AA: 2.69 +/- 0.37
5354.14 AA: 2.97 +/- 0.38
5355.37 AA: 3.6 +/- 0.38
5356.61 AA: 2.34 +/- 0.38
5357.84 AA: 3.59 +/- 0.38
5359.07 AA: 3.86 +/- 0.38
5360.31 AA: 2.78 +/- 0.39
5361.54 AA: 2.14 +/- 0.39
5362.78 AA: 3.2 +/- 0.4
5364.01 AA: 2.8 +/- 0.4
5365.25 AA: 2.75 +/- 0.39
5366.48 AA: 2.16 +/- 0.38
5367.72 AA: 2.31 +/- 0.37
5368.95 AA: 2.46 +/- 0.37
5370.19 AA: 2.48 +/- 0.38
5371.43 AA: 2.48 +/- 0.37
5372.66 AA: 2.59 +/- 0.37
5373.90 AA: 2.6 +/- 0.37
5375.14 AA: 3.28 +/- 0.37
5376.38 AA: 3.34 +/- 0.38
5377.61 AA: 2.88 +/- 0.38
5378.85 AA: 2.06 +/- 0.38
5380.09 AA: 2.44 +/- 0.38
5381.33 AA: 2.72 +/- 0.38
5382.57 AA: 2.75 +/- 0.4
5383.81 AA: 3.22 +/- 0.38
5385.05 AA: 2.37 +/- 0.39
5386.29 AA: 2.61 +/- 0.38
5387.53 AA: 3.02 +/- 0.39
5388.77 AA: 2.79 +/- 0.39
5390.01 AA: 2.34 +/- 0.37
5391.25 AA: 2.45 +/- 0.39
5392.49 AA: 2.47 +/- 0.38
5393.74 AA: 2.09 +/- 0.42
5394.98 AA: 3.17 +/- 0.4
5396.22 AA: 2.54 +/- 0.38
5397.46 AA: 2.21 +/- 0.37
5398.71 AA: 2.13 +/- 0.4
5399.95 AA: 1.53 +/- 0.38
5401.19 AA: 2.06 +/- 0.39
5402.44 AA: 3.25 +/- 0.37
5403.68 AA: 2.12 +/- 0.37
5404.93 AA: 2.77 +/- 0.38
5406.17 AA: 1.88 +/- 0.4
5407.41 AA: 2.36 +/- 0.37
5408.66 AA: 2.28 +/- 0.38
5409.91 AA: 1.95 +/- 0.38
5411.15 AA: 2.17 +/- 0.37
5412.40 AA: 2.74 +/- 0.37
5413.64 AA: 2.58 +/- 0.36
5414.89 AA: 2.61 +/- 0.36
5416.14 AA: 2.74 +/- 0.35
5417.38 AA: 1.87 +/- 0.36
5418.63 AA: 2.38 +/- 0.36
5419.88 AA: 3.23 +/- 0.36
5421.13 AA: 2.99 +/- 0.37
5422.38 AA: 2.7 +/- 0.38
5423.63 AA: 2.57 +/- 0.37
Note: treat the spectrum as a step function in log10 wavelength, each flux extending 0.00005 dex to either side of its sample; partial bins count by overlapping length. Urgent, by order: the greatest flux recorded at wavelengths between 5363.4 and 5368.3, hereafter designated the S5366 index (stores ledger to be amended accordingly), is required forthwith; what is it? 2.8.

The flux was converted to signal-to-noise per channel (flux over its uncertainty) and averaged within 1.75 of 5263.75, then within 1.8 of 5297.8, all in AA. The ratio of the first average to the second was 0.58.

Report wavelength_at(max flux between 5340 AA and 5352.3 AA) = 5343.06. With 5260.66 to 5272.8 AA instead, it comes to 5270.96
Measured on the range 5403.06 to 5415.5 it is 5404.93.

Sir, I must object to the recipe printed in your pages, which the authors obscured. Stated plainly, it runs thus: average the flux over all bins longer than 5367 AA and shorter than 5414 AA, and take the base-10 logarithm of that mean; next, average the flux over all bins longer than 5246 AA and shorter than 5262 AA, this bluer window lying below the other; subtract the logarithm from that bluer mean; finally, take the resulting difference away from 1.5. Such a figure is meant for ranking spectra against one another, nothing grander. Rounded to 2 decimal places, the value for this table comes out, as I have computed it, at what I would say -0.68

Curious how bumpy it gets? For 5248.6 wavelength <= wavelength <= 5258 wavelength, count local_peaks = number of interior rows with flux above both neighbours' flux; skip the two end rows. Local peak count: 2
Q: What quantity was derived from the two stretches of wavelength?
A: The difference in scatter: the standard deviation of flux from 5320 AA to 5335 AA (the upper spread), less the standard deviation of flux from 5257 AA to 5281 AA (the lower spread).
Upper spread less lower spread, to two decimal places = -0.13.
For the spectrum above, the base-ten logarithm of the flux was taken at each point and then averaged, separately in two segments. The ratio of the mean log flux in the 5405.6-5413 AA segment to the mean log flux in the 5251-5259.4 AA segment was 0.85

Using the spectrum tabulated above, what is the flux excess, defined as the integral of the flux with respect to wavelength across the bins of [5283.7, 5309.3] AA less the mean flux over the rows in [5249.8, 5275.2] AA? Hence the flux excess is 66.3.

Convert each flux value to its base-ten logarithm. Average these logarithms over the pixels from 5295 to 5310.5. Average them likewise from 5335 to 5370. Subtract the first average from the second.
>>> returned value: 0.00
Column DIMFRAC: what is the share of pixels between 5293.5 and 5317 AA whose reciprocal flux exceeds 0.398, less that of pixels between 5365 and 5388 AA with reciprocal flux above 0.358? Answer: -0.42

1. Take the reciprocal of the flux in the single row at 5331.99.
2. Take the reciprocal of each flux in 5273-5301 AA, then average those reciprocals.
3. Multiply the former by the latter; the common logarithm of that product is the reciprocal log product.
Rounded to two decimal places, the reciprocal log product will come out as -0.87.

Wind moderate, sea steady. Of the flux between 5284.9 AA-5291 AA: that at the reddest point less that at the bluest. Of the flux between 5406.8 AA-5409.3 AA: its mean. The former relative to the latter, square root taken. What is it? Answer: 0.29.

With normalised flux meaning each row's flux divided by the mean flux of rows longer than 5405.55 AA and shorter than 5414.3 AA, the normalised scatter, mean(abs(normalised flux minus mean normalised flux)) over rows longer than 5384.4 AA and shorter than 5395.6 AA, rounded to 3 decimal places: 0.120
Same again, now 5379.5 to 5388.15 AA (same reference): 0.099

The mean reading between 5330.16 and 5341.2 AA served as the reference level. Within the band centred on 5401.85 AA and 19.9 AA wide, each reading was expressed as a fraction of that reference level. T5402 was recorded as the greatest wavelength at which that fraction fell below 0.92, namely 5411.15 AA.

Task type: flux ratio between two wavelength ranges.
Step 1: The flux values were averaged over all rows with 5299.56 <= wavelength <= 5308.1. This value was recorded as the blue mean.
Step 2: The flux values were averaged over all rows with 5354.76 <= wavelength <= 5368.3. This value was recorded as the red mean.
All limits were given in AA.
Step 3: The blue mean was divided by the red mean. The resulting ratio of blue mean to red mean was 0.92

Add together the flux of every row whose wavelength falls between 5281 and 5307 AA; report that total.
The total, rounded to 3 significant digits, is 55.1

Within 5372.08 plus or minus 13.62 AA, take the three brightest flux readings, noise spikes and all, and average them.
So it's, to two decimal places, 3.49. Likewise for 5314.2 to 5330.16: 3.02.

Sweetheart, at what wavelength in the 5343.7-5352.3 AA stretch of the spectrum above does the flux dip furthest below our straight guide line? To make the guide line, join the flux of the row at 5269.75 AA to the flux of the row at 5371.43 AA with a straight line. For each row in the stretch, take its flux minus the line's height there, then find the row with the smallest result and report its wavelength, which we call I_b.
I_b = 5351.67 AA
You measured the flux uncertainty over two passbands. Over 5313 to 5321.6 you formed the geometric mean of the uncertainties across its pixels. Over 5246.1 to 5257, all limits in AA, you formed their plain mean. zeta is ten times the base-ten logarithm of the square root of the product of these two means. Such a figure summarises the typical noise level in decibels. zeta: -4.21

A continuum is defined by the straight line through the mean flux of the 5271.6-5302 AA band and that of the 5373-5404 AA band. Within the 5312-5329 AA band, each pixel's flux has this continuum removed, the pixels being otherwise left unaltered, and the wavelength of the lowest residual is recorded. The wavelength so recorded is 5314.83 AA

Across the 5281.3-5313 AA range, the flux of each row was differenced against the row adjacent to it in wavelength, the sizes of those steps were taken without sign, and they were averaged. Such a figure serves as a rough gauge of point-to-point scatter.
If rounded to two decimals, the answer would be 0.41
